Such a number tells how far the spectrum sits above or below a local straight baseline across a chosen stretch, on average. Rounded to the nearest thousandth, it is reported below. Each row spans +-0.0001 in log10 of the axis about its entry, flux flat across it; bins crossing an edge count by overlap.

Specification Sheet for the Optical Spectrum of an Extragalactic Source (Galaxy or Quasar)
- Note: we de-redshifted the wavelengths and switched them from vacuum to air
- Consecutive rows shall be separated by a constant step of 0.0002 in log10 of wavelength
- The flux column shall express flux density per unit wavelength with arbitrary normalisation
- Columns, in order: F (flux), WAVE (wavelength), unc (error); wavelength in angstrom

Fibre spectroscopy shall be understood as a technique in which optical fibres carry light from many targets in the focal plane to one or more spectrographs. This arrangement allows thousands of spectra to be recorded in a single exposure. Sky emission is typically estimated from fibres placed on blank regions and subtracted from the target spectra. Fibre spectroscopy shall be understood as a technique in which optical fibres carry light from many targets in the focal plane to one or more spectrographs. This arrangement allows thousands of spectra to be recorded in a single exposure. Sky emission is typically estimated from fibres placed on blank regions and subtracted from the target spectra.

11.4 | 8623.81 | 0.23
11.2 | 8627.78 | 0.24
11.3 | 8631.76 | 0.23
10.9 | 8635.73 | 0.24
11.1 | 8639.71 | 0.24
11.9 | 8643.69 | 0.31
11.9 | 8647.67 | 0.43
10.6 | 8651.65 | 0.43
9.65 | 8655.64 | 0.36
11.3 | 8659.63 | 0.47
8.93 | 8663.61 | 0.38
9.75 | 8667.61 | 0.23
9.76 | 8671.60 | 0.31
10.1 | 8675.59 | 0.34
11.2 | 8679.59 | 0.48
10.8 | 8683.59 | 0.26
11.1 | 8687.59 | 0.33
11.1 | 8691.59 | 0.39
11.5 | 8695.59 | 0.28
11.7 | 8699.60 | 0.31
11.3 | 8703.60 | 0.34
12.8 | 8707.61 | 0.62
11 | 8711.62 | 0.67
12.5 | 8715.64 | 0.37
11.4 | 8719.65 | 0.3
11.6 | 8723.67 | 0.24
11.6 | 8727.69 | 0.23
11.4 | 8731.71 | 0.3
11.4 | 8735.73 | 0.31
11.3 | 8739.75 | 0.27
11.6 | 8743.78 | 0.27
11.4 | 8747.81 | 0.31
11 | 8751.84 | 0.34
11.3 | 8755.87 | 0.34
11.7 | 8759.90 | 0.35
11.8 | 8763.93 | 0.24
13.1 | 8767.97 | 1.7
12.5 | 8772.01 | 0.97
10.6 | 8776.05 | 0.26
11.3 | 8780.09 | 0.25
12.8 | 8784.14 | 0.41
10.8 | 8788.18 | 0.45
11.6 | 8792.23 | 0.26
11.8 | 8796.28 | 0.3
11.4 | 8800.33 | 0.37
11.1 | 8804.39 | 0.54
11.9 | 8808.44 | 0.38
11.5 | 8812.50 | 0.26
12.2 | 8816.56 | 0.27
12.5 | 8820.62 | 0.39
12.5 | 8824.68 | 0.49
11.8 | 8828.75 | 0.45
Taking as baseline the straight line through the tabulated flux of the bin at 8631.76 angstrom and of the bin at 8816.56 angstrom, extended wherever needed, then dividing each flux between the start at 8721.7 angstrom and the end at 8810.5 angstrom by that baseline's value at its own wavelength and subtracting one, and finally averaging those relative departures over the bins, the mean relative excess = -0.030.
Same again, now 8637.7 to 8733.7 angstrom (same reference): -0.042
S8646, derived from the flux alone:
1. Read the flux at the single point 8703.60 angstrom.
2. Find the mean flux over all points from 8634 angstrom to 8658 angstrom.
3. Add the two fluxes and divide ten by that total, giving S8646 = 0.448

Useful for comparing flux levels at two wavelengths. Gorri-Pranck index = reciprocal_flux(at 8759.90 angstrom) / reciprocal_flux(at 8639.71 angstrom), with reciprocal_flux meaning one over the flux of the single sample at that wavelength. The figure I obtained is 0.95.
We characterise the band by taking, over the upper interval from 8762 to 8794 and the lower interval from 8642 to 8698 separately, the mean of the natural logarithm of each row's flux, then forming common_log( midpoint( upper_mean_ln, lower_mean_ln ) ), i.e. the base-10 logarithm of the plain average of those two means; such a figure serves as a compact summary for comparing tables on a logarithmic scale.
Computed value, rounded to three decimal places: 0.383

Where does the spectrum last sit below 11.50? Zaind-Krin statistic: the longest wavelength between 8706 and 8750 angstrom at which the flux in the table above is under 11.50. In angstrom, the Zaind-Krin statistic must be 8747.81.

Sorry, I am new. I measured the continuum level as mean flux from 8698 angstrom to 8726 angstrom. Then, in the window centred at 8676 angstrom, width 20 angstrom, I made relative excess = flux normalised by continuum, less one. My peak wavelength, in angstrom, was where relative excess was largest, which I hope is 8679.59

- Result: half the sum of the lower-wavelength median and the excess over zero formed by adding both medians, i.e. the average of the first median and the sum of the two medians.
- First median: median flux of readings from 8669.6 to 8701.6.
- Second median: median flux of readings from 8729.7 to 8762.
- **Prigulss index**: 16.8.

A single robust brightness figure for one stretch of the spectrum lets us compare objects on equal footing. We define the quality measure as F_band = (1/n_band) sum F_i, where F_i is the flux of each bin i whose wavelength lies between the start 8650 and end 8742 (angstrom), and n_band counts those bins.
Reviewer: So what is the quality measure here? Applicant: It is 11.0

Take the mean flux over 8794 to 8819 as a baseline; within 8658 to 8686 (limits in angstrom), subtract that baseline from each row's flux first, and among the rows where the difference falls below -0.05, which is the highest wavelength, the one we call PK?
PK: 8683.59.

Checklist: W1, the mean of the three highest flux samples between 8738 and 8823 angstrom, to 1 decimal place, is 12.8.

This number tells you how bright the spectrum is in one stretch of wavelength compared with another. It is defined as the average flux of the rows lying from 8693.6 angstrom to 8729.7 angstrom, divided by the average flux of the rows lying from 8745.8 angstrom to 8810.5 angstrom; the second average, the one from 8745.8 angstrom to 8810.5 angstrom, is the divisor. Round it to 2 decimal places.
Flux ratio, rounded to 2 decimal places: 1.01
